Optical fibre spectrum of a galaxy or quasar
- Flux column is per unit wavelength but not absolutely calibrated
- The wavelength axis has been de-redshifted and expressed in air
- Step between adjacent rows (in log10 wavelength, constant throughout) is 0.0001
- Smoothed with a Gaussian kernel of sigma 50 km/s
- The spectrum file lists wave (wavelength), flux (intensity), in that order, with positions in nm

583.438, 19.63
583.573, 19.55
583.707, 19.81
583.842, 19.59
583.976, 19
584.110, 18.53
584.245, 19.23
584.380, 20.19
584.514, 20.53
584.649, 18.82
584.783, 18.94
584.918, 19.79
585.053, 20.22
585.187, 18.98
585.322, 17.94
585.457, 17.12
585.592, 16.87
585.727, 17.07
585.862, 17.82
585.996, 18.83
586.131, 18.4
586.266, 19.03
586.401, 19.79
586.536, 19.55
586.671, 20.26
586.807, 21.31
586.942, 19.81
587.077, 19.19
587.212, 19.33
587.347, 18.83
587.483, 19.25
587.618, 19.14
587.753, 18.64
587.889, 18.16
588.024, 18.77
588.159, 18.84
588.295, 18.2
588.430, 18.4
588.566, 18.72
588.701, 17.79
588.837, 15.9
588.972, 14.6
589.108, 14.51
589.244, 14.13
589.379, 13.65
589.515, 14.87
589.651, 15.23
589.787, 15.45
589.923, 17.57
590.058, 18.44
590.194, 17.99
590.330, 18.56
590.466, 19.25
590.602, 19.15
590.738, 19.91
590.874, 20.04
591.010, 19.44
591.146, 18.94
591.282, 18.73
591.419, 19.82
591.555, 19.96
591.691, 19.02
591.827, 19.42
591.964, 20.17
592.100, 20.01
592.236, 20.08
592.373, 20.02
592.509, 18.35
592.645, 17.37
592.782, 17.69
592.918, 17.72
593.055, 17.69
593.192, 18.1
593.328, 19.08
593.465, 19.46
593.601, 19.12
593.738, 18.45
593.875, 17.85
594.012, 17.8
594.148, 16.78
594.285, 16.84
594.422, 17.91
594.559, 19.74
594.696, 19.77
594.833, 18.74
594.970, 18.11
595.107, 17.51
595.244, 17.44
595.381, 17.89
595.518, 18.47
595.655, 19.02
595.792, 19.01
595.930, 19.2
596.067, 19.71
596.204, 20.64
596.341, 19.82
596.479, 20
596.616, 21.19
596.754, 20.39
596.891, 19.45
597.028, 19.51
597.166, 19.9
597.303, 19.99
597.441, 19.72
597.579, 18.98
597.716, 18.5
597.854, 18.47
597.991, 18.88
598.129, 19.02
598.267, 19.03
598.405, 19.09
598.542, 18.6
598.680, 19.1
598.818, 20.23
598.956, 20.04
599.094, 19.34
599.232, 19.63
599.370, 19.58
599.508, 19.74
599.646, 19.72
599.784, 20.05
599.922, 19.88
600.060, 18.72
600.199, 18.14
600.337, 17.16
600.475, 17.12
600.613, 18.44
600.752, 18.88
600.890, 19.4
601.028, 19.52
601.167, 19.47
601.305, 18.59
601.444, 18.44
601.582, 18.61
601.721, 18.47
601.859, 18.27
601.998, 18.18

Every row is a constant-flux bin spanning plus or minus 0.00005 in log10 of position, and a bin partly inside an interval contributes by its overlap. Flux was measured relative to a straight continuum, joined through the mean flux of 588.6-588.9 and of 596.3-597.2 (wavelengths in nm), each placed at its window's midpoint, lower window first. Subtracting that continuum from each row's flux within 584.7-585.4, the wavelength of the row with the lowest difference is 585.322 nm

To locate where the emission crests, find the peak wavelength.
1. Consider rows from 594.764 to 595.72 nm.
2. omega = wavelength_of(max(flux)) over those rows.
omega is 595.655 nm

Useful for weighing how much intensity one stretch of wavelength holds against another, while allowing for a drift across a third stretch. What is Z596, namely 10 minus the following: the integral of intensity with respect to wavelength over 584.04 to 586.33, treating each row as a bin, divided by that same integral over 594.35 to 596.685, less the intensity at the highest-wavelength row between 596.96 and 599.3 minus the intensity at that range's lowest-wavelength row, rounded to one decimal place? 9.2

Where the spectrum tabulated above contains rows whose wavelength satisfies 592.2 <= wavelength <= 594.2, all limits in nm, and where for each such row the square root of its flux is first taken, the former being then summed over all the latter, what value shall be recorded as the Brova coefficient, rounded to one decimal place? 64.3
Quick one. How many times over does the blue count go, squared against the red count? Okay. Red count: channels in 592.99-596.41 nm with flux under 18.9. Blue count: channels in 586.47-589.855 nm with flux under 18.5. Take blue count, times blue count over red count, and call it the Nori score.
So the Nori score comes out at 10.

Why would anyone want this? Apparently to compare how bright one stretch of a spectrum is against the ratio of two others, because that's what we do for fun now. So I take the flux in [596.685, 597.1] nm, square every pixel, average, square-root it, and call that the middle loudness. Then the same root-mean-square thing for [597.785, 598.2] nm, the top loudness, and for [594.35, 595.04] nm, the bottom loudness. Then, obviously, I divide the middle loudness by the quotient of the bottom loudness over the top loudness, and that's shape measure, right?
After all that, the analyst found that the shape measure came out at 19.7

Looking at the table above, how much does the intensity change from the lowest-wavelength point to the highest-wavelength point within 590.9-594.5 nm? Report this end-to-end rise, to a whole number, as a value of -2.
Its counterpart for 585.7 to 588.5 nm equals 1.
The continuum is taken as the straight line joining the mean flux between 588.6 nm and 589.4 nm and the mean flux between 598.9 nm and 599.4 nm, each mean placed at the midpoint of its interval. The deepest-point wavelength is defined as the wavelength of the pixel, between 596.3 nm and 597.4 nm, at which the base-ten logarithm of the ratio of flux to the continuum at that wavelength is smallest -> 597.028 nm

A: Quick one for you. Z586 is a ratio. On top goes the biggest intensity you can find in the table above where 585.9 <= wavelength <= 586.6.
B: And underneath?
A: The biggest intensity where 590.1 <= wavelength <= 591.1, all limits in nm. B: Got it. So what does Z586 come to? 0.99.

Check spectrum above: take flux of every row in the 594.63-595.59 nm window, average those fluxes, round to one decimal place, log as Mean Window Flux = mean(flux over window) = 18.3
